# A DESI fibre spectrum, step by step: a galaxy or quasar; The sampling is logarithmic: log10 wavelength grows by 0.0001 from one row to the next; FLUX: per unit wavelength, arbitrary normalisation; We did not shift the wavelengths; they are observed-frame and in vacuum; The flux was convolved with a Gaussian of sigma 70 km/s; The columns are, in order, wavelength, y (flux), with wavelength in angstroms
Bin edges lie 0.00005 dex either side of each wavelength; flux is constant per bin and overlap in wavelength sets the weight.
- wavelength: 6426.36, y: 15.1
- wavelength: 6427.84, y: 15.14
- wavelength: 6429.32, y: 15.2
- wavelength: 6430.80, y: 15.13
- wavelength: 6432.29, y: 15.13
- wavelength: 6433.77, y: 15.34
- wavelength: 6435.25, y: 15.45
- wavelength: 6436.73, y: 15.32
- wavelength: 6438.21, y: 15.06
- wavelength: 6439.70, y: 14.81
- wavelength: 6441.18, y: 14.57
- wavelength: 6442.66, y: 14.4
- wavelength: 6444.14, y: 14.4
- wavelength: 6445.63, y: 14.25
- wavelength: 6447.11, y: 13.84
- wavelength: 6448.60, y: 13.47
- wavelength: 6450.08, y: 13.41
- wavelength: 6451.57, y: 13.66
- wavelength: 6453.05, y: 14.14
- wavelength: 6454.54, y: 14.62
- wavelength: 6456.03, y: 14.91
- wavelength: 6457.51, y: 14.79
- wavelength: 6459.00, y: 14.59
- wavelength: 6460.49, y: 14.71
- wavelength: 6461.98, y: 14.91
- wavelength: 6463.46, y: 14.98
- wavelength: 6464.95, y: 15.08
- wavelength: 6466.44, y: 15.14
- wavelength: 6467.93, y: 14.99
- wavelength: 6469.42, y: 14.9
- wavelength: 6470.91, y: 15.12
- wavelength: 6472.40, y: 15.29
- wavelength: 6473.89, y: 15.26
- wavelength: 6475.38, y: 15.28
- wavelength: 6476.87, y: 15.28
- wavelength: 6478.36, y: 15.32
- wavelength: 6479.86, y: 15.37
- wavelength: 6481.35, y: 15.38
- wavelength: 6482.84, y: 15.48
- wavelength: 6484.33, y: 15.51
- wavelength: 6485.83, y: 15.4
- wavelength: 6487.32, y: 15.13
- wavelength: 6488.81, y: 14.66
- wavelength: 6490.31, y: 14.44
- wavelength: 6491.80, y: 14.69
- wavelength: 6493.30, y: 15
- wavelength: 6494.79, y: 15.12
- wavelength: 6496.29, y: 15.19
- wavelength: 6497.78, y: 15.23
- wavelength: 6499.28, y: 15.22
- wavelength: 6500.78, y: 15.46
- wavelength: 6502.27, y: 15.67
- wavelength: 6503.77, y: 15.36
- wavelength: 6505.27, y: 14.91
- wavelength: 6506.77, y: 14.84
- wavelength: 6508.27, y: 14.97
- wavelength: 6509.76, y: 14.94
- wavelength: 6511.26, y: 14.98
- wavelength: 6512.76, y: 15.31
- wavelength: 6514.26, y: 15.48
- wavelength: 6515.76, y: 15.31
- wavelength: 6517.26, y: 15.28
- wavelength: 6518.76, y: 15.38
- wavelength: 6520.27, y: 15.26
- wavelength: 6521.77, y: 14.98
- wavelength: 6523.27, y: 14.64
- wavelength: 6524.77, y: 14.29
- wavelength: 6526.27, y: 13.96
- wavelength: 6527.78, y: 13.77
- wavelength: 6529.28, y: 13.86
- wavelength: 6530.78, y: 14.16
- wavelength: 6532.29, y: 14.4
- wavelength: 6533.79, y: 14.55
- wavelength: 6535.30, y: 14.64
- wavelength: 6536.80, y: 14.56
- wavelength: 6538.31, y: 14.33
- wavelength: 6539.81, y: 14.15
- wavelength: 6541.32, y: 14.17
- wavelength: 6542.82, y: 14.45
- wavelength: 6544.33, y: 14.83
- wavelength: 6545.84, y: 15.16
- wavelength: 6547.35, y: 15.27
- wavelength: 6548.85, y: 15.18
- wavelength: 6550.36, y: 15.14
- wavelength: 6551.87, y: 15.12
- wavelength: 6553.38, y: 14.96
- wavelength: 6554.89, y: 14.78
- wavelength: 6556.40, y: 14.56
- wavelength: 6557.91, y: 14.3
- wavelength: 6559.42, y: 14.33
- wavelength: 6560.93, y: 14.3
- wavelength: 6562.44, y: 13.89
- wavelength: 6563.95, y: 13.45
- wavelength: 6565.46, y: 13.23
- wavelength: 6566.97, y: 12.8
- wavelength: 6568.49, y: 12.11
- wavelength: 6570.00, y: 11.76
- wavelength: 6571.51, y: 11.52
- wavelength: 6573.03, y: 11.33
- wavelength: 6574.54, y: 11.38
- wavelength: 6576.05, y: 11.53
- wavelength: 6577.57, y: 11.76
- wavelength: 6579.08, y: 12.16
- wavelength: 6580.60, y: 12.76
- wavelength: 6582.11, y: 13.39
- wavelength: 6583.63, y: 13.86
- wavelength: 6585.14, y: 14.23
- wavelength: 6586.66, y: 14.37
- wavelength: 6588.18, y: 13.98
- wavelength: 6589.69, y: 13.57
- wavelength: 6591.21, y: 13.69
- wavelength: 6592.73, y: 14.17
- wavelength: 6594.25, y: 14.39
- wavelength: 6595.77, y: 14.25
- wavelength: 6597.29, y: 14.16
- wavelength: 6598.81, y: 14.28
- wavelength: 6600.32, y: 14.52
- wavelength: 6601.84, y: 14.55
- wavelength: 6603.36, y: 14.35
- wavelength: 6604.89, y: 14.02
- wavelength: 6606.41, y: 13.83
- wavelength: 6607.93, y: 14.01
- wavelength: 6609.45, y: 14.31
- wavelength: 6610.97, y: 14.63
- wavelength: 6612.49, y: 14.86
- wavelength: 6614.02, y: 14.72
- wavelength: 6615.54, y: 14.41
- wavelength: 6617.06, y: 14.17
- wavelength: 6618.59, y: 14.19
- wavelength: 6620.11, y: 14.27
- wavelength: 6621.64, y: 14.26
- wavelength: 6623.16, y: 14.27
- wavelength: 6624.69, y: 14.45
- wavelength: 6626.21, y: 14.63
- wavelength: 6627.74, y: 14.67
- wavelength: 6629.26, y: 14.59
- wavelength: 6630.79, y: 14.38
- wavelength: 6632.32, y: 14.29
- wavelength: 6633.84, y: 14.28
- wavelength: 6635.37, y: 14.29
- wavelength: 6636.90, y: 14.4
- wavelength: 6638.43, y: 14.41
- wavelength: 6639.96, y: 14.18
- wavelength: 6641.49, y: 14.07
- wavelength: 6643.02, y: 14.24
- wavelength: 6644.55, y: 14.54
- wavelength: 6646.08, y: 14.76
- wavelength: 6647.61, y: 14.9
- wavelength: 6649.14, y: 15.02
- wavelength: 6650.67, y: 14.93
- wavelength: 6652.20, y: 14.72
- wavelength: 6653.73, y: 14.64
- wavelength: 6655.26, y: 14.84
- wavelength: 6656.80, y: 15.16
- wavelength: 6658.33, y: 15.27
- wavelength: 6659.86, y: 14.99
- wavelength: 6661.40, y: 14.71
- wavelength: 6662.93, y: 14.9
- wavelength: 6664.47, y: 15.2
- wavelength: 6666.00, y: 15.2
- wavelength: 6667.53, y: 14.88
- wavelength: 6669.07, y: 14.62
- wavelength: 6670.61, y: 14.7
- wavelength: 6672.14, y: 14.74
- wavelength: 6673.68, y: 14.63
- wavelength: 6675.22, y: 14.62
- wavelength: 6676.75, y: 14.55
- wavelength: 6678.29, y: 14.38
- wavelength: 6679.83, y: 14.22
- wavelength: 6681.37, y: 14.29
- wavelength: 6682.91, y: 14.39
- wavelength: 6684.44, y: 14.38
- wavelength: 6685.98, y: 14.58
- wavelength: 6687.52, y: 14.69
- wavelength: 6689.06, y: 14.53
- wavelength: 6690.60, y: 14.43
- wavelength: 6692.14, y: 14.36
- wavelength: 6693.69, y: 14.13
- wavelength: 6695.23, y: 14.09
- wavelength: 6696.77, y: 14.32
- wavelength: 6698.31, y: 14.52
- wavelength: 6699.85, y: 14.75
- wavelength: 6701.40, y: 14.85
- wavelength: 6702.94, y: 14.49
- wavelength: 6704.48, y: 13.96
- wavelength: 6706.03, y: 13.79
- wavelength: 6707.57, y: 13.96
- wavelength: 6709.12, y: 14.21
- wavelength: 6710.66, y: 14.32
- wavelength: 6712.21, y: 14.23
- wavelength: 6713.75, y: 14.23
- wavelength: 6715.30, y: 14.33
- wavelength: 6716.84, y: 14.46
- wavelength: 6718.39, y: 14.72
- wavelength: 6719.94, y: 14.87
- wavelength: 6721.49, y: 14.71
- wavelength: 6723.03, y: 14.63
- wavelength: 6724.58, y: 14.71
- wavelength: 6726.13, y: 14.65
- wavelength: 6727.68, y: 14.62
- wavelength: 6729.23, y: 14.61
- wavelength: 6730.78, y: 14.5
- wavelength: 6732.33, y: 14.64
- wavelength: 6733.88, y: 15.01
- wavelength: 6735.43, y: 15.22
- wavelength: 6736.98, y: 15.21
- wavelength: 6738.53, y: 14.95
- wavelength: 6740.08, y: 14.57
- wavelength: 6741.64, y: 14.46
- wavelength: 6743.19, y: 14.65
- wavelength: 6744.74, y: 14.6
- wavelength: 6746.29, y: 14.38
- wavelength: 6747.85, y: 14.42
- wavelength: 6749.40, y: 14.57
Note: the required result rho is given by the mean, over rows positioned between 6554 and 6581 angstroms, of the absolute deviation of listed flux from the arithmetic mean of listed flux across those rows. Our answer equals 1.08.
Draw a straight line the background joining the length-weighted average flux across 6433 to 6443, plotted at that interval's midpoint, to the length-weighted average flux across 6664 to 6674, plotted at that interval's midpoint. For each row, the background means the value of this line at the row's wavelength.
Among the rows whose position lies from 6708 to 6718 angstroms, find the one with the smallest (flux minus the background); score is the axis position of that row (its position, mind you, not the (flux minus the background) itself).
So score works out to 6709.12 angstroms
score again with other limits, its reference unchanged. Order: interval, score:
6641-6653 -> 6641.49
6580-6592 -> 6580.60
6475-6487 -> 6475.38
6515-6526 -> 6524.77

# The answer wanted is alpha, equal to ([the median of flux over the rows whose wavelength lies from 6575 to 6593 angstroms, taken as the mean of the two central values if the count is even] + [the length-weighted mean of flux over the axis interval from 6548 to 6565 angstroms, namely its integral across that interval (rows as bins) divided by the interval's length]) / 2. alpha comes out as 14.1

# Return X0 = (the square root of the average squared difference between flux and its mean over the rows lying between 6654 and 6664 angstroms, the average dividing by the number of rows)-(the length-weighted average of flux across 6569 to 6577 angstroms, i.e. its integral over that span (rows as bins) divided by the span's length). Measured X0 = -11.3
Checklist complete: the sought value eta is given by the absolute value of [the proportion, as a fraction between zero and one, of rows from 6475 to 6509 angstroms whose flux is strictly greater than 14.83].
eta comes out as 0.87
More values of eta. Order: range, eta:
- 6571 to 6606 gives 0.00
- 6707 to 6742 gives 0.22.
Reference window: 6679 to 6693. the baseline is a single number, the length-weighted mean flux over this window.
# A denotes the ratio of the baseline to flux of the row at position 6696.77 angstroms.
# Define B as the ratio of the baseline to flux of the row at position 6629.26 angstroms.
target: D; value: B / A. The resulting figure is 0.98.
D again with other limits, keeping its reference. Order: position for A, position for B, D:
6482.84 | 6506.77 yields 1.04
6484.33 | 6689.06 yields 1.07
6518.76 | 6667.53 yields 1.03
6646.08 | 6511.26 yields 0.99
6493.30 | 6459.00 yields 1.03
